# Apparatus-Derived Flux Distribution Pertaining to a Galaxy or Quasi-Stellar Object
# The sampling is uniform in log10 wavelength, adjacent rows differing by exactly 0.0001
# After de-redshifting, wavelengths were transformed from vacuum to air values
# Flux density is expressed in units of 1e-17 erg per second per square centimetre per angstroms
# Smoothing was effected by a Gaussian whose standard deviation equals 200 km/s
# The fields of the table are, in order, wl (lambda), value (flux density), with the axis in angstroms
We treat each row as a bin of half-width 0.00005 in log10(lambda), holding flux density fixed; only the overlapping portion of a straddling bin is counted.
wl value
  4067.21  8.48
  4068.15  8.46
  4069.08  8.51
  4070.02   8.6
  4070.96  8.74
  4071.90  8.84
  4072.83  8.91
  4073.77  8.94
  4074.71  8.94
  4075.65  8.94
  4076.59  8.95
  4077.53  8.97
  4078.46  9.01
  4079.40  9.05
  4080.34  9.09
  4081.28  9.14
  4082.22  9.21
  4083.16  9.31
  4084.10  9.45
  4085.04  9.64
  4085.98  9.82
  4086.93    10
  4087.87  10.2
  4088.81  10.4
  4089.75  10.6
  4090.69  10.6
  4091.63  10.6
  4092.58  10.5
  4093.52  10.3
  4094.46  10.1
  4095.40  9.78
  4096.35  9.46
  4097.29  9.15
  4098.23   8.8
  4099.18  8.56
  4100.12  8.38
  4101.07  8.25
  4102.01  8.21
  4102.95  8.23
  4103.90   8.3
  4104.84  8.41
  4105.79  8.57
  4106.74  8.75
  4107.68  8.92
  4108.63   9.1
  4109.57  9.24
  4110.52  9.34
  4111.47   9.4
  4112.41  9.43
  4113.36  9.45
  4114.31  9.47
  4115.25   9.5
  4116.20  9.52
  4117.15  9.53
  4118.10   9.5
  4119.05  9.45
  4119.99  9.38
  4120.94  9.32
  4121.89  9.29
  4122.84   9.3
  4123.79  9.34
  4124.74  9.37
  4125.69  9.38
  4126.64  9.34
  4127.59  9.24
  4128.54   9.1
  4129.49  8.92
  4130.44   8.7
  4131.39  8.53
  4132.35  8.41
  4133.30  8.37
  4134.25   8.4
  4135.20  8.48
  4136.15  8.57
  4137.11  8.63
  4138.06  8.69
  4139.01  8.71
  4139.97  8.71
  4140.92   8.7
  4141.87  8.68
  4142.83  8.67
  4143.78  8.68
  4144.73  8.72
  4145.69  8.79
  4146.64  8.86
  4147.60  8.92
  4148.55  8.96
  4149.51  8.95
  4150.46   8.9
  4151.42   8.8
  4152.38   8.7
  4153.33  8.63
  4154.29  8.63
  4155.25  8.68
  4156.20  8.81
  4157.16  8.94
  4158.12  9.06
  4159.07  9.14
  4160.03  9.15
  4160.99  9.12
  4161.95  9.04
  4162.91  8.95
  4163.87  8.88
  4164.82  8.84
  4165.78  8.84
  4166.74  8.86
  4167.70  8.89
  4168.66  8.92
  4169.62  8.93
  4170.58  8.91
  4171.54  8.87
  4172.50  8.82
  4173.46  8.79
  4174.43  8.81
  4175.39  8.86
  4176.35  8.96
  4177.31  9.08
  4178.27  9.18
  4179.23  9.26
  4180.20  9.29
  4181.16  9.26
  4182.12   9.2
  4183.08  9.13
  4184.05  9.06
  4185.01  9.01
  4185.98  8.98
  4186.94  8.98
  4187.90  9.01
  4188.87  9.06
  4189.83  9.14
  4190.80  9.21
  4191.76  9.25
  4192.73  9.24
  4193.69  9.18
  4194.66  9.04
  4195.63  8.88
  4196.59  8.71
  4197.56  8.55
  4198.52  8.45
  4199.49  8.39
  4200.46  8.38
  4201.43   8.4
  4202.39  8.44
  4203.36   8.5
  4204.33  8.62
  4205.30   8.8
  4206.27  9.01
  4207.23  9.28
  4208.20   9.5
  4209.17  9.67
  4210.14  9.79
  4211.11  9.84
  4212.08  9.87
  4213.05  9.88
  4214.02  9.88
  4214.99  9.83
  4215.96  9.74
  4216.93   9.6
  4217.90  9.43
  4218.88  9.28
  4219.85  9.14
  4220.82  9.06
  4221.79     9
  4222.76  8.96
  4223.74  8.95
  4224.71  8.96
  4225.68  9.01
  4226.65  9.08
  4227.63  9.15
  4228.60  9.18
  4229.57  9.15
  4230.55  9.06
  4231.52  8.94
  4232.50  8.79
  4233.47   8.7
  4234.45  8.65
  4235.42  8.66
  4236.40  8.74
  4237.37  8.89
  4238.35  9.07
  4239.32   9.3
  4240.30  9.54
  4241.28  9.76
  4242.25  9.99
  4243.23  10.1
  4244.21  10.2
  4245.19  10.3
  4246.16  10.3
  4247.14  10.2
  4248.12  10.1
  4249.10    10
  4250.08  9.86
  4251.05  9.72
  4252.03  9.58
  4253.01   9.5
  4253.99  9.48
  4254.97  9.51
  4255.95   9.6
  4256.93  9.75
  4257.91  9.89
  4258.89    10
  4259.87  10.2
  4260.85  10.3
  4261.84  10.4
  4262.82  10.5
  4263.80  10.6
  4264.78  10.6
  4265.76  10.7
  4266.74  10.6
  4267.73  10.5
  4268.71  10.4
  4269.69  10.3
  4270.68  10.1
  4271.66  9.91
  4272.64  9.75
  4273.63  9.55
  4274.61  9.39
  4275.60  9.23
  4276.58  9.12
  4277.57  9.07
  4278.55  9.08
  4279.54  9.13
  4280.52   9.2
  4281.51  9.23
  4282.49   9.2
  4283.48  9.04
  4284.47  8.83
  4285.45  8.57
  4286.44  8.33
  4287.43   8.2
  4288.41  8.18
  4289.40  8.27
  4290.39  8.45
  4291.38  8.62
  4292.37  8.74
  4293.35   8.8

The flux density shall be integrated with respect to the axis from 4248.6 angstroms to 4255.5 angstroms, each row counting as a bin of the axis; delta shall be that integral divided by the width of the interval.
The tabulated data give 9.7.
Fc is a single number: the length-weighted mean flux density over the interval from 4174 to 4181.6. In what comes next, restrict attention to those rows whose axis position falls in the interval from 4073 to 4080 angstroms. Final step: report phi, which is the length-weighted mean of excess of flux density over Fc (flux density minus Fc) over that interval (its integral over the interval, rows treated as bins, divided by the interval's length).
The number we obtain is -0.1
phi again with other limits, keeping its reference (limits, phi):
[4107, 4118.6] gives 0.3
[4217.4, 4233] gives 0.0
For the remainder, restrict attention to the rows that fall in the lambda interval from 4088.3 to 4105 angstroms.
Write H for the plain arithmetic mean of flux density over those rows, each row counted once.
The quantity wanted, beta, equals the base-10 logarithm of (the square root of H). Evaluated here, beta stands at 0.486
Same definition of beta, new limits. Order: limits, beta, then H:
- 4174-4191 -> 0.479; 9.1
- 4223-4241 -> 0.477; 9.0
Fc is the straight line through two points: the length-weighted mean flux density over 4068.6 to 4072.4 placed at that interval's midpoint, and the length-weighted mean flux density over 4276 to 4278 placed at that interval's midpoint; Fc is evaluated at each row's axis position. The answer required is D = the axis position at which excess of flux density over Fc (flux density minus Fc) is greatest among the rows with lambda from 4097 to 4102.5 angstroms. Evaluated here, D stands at 4097.29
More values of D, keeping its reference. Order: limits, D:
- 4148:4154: 4148.55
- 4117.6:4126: 4118.10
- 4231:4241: 4240.30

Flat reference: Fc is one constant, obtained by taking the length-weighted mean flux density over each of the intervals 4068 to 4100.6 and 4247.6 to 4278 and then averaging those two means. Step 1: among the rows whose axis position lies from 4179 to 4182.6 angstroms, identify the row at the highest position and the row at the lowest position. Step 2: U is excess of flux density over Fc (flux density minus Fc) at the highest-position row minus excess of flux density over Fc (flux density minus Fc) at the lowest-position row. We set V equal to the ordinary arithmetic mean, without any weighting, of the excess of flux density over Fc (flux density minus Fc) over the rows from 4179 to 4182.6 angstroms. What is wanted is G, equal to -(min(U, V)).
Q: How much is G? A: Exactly 0.41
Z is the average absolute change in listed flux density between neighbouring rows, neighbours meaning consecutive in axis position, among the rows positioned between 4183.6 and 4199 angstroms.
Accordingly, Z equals 0.077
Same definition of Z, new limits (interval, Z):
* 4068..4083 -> 0.050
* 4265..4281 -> 0.117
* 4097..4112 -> 0.142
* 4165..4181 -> 0.049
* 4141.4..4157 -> 0.054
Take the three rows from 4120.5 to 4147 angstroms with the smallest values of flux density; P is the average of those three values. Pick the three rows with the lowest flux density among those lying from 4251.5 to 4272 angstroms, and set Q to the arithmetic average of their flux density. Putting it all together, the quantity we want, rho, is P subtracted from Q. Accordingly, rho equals 1.1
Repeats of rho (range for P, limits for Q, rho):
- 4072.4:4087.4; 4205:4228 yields 0.0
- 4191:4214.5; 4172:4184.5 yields 0.4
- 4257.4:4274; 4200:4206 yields -1.3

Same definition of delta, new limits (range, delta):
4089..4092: 10.6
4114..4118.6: 9.5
